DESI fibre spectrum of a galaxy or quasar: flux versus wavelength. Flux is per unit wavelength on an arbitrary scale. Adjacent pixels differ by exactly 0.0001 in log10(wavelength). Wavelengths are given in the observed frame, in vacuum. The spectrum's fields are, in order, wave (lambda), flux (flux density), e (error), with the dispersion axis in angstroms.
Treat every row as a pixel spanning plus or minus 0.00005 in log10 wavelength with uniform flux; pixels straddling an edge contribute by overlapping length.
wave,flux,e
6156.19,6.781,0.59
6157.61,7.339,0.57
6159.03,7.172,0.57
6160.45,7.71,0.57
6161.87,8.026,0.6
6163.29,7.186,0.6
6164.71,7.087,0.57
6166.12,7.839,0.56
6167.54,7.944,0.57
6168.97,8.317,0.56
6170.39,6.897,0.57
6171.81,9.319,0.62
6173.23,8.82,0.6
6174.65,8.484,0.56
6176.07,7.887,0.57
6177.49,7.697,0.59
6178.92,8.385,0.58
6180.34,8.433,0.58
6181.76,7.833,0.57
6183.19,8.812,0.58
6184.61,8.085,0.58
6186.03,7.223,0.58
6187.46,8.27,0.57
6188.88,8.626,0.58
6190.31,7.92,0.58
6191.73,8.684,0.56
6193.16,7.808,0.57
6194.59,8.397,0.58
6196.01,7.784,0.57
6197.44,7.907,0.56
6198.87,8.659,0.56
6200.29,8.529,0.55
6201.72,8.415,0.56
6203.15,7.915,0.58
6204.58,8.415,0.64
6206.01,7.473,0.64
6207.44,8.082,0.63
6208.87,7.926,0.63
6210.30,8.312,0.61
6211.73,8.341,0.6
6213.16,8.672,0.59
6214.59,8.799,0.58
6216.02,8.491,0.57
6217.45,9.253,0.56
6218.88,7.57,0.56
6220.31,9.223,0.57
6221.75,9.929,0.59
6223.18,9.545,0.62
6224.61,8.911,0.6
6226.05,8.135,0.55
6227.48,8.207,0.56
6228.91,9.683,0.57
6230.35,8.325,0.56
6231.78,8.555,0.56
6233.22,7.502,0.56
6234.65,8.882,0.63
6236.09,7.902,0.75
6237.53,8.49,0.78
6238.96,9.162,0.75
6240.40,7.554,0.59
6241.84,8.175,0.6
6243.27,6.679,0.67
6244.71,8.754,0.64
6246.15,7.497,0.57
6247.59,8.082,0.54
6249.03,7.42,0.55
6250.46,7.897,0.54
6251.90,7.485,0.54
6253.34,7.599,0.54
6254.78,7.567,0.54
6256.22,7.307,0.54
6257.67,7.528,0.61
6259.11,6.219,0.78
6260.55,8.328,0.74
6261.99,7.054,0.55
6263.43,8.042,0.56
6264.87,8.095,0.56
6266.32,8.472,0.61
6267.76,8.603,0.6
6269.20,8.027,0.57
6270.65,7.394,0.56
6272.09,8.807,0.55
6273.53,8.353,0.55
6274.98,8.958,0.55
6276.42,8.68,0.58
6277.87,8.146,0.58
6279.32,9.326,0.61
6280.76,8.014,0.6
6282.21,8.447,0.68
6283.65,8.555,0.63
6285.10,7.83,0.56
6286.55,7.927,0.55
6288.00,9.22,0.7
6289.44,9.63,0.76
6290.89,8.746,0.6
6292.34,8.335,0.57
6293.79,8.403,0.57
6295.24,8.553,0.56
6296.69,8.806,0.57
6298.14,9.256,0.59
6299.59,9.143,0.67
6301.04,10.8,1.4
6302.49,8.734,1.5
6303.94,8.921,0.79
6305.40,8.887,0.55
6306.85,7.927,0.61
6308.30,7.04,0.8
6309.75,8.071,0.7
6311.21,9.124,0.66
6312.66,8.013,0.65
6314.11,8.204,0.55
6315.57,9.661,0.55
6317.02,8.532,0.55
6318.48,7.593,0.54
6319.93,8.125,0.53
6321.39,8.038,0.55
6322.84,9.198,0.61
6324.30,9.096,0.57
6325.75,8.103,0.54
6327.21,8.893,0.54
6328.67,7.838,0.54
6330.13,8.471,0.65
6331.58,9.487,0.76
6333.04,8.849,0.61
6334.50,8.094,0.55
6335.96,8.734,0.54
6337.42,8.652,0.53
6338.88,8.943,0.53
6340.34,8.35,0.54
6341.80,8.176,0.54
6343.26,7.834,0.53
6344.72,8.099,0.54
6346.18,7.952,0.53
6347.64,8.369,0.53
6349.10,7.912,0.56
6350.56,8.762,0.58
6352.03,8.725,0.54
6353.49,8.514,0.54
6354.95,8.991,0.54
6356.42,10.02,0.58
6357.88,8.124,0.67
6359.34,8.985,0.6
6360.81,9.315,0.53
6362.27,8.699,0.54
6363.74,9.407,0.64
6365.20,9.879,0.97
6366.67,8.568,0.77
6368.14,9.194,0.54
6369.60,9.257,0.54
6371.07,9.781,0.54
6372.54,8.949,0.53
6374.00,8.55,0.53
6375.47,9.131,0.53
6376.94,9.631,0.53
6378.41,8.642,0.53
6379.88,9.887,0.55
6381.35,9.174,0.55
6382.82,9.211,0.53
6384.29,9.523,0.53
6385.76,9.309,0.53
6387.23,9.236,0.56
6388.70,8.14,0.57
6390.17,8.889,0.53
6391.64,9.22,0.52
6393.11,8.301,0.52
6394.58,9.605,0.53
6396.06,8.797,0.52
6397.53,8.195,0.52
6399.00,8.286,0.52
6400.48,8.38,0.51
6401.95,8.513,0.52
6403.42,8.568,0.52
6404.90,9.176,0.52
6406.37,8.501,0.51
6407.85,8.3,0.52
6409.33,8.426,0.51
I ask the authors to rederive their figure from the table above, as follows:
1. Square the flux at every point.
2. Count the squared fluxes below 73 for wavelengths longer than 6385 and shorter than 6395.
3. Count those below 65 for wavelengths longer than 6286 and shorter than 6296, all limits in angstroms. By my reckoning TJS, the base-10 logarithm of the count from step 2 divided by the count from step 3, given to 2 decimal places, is 0.30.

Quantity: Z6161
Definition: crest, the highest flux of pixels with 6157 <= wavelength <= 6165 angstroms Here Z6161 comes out 8.026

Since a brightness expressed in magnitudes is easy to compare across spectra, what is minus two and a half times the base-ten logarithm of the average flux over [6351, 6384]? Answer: -2.40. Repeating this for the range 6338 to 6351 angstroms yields -2.29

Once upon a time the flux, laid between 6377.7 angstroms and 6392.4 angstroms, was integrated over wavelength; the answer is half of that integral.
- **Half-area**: 67.1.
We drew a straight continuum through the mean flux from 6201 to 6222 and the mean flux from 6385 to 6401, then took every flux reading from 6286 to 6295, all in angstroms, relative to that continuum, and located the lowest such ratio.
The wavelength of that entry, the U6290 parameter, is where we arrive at 6286.55 angstroms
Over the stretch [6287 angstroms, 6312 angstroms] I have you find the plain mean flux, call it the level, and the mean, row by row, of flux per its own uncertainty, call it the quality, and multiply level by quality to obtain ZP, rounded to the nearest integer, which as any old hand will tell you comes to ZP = 113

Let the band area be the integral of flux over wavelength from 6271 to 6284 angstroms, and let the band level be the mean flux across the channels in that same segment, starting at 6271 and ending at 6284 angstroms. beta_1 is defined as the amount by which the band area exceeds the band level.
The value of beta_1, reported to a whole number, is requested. 103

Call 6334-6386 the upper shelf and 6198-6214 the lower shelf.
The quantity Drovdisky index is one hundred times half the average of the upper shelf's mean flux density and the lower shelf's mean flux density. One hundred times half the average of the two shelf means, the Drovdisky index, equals 428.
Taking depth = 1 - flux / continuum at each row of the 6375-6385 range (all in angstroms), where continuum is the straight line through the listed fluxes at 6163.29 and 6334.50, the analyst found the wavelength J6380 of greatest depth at 6378.41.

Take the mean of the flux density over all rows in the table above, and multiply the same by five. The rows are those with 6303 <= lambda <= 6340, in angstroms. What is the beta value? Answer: 42.5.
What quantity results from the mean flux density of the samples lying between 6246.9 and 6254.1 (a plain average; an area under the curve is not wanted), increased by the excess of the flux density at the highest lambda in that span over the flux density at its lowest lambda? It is 7.2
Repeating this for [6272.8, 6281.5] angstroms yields 8.2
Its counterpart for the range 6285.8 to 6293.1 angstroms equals 9.2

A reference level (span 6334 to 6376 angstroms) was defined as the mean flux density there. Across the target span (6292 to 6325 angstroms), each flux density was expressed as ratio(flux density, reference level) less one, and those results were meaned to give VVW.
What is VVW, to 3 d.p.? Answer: -0.015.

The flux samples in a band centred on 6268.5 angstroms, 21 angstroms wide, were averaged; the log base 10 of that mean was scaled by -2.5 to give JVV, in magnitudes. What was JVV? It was -2.27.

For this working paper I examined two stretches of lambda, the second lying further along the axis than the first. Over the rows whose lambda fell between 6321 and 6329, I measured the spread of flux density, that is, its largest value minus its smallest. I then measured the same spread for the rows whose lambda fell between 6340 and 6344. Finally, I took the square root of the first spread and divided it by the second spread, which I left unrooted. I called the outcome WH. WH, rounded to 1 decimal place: 2.3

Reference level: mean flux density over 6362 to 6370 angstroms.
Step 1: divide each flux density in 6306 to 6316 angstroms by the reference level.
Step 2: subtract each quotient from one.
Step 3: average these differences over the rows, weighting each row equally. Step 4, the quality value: 0.10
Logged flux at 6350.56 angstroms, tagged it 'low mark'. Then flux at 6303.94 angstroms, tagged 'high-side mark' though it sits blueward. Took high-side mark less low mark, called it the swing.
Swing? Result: 0.2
